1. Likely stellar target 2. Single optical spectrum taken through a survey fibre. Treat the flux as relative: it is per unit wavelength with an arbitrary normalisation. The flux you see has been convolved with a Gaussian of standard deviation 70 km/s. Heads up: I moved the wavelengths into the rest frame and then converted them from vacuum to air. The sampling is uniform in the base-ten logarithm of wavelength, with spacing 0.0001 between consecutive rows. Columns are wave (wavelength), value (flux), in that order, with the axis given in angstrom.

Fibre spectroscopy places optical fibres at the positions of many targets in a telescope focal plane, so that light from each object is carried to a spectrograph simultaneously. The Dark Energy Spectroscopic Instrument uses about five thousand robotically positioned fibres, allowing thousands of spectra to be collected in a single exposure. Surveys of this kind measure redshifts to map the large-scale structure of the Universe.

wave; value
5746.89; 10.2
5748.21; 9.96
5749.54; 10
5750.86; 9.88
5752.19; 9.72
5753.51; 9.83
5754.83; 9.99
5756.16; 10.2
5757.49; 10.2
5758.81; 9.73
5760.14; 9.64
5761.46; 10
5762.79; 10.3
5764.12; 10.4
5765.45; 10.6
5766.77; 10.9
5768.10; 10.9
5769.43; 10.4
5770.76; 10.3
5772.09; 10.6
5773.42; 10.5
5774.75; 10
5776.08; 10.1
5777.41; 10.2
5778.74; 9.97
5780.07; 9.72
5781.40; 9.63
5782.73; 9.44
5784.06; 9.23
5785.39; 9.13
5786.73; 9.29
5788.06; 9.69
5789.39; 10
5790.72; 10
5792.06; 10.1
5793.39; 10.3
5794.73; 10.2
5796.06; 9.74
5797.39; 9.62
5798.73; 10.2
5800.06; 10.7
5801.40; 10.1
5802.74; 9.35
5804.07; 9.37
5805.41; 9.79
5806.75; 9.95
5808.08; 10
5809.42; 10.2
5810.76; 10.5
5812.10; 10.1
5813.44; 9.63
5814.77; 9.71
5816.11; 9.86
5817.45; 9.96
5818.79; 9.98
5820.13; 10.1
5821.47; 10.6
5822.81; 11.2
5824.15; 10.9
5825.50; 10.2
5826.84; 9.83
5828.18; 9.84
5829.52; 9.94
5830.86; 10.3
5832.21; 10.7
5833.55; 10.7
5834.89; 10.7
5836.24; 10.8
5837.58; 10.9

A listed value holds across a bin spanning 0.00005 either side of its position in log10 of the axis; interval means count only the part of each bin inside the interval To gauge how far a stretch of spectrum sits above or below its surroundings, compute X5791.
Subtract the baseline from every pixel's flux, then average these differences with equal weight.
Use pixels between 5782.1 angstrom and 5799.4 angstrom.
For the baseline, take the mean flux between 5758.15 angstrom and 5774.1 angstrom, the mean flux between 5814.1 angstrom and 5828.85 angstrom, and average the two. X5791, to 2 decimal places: -0.51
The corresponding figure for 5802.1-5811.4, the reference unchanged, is -0.40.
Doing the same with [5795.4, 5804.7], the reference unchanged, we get -0.41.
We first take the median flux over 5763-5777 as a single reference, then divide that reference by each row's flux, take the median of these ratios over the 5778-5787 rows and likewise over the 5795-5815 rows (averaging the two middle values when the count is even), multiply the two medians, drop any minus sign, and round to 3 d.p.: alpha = 1.163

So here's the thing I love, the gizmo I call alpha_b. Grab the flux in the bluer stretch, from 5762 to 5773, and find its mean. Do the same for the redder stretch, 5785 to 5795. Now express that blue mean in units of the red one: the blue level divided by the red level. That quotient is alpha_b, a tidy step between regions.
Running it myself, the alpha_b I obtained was 1.07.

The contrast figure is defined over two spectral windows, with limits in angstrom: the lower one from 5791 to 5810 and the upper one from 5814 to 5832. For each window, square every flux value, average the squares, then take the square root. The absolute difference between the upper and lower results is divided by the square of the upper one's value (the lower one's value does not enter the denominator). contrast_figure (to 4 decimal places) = 0.0021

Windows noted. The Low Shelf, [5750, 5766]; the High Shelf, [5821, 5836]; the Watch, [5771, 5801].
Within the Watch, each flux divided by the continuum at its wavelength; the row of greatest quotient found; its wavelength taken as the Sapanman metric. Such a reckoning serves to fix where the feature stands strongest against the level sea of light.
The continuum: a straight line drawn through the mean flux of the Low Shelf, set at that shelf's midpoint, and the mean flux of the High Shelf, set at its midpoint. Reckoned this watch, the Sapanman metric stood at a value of 5772.09 angstrom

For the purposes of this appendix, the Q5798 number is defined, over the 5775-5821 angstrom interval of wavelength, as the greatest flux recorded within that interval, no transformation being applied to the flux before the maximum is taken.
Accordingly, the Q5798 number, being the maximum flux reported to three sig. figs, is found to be 10.7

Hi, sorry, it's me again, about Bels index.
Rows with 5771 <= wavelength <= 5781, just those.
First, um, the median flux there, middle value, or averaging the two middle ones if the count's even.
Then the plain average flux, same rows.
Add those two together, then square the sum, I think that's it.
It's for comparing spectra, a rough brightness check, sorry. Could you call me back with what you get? 410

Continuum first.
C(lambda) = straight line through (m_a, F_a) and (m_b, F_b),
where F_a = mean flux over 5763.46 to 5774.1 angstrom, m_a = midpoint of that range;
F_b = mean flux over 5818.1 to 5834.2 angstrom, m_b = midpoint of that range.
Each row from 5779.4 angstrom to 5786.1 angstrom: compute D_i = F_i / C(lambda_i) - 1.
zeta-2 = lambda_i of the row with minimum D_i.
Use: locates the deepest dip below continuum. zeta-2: 5785.39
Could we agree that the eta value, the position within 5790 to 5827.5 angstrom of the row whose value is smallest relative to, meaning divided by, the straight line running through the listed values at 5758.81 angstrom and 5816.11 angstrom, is 5802.74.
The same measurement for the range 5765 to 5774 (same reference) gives 5770.76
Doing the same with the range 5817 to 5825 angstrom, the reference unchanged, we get 5817.45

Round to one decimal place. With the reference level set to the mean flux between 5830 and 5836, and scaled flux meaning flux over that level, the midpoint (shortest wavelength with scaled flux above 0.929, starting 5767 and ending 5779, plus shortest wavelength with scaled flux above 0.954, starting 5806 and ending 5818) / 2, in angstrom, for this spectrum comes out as 5788.8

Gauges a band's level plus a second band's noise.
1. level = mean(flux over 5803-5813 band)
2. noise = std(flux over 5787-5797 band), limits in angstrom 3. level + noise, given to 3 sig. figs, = 10.2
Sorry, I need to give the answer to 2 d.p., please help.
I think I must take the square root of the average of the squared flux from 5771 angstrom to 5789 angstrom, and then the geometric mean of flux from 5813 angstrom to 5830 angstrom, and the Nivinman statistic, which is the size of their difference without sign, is 0.31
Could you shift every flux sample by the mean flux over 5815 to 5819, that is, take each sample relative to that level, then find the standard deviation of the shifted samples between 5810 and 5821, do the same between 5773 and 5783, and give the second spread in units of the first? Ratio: 1.3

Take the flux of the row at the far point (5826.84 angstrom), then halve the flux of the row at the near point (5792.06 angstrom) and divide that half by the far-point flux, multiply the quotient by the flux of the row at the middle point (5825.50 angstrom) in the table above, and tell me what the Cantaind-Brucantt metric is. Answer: 5.2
